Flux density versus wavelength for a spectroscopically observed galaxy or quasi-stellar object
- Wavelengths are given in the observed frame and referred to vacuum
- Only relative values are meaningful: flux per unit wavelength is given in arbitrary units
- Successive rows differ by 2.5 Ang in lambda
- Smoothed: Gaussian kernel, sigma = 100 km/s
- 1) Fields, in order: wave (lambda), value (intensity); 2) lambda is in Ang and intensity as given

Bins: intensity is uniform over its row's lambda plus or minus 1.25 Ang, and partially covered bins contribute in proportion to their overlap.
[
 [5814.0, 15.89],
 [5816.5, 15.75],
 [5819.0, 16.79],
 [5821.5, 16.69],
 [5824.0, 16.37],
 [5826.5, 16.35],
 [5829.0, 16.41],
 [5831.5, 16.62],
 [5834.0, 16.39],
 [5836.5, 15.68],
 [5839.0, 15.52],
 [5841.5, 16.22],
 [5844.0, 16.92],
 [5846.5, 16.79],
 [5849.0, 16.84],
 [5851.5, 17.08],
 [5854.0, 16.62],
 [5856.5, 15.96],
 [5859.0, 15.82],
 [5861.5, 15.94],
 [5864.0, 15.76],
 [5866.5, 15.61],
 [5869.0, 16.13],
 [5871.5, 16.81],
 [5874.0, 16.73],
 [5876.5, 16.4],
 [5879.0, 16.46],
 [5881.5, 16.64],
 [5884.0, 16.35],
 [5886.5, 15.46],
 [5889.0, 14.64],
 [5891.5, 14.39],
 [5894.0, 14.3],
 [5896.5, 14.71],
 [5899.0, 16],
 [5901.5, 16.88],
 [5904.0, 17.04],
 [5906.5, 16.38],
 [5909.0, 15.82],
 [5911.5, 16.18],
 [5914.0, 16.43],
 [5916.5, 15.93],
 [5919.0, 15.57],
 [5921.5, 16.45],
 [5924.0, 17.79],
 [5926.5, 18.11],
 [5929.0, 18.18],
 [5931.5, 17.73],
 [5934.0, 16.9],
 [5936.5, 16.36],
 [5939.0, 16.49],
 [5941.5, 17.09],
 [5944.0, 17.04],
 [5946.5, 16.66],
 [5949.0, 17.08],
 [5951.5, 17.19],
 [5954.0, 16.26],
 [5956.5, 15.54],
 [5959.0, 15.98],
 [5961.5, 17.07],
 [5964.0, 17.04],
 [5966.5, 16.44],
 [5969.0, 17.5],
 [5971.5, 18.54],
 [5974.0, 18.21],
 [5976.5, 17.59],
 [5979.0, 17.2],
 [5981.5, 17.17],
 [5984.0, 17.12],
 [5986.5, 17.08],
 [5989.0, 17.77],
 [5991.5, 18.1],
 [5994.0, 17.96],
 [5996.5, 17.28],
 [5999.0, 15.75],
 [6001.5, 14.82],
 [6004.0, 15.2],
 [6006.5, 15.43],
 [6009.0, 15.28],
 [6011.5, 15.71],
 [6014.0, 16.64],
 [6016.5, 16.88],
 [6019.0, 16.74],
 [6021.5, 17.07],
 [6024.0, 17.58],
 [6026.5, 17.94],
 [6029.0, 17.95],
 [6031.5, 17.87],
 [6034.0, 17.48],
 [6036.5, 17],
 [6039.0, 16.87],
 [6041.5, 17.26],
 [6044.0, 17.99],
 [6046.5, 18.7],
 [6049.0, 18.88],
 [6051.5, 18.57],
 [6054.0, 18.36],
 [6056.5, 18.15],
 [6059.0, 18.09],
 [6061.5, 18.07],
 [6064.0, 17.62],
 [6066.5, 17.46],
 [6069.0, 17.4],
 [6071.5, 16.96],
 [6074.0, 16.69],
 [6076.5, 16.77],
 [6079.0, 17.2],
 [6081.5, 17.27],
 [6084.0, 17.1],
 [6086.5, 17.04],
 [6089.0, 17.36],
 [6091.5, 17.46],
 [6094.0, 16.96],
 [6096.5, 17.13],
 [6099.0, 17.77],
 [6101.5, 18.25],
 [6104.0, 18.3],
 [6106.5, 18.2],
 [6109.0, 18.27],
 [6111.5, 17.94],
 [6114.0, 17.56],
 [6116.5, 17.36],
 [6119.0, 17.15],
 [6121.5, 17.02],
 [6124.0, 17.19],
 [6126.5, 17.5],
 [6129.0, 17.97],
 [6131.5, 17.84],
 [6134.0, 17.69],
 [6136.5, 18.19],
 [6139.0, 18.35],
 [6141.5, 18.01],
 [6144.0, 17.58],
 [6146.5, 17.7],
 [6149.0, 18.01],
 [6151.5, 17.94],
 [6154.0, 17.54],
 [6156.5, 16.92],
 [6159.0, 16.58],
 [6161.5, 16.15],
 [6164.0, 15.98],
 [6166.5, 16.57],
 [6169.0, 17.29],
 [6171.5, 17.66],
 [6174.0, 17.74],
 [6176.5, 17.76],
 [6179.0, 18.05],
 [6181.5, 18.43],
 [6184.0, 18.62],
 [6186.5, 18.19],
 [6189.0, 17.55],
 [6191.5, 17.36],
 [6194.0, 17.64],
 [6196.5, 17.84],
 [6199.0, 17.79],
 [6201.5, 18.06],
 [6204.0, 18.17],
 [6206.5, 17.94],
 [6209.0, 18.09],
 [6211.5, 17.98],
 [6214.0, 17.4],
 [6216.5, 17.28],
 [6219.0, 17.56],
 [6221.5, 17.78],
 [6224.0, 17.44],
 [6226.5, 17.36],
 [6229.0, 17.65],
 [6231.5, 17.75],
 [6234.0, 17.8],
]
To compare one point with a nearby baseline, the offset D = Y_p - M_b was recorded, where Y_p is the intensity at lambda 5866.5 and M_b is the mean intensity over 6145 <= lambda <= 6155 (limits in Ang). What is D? -2.2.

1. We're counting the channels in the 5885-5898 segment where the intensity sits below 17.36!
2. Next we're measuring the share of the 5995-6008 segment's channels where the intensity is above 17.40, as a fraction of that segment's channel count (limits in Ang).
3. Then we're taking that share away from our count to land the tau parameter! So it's 5.0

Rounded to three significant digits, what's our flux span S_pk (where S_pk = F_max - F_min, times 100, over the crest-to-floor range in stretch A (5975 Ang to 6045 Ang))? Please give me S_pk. 328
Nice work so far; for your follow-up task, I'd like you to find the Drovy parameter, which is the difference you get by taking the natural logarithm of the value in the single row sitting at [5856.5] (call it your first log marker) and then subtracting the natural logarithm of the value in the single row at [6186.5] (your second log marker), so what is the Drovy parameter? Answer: -0.13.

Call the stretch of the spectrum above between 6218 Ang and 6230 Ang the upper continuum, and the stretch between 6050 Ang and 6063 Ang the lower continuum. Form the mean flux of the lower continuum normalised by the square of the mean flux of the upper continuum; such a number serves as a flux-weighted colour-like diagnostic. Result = 0.0592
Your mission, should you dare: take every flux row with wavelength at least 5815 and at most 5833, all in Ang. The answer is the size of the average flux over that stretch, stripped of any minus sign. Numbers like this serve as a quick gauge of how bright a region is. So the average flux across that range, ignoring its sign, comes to 16.4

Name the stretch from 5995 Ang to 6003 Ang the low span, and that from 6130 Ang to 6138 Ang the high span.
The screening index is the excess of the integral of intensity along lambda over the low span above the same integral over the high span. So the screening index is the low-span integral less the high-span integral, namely -15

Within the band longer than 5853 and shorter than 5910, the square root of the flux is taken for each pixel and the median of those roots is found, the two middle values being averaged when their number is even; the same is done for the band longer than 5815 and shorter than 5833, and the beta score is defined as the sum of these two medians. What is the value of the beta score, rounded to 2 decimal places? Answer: 8.05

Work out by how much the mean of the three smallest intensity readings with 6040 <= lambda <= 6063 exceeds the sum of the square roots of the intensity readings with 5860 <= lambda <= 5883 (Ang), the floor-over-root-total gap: -18.5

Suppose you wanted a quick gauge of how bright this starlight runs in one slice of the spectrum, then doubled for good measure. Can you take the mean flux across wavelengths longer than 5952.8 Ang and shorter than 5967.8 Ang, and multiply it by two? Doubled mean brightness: 32.8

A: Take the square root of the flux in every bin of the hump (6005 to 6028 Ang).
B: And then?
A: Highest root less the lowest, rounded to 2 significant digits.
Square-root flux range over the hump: 0.33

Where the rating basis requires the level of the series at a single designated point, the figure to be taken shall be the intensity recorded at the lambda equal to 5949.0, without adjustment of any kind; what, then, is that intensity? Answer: 17.08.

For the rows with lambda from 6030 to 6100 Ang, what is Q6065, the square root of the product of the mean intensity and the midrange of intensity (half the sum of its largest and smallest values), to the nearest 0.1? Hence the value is 17.7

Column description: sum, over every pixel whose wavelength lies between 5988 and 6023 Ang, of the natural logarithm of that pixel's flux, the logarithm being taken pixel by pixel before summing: 39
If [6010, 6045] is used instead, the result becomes 40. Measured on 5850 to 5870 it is 22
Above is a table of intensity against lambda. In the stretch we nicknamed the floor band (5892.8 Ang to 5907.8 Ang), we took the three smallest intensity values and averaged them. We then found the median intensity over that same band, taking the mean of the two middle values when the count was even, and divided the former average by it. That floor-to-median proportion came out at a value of 0.927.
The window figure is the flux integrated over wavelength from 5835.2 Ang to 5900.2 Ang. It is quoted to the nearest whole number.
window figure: 1039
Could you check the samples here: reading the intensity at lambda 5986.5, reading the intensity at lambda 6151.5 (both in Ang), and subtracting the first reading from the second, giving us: 0.9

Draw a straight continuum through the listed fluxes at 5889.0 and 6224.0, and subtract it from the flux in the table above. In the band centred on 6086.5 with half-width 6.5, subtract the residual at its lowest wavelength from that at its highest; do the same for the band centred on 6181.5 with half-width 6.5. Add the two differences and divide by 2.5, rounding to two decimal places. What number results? 0.18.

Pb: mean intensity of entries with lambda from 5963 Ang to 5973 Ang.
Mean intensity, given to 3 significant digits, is 17.4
